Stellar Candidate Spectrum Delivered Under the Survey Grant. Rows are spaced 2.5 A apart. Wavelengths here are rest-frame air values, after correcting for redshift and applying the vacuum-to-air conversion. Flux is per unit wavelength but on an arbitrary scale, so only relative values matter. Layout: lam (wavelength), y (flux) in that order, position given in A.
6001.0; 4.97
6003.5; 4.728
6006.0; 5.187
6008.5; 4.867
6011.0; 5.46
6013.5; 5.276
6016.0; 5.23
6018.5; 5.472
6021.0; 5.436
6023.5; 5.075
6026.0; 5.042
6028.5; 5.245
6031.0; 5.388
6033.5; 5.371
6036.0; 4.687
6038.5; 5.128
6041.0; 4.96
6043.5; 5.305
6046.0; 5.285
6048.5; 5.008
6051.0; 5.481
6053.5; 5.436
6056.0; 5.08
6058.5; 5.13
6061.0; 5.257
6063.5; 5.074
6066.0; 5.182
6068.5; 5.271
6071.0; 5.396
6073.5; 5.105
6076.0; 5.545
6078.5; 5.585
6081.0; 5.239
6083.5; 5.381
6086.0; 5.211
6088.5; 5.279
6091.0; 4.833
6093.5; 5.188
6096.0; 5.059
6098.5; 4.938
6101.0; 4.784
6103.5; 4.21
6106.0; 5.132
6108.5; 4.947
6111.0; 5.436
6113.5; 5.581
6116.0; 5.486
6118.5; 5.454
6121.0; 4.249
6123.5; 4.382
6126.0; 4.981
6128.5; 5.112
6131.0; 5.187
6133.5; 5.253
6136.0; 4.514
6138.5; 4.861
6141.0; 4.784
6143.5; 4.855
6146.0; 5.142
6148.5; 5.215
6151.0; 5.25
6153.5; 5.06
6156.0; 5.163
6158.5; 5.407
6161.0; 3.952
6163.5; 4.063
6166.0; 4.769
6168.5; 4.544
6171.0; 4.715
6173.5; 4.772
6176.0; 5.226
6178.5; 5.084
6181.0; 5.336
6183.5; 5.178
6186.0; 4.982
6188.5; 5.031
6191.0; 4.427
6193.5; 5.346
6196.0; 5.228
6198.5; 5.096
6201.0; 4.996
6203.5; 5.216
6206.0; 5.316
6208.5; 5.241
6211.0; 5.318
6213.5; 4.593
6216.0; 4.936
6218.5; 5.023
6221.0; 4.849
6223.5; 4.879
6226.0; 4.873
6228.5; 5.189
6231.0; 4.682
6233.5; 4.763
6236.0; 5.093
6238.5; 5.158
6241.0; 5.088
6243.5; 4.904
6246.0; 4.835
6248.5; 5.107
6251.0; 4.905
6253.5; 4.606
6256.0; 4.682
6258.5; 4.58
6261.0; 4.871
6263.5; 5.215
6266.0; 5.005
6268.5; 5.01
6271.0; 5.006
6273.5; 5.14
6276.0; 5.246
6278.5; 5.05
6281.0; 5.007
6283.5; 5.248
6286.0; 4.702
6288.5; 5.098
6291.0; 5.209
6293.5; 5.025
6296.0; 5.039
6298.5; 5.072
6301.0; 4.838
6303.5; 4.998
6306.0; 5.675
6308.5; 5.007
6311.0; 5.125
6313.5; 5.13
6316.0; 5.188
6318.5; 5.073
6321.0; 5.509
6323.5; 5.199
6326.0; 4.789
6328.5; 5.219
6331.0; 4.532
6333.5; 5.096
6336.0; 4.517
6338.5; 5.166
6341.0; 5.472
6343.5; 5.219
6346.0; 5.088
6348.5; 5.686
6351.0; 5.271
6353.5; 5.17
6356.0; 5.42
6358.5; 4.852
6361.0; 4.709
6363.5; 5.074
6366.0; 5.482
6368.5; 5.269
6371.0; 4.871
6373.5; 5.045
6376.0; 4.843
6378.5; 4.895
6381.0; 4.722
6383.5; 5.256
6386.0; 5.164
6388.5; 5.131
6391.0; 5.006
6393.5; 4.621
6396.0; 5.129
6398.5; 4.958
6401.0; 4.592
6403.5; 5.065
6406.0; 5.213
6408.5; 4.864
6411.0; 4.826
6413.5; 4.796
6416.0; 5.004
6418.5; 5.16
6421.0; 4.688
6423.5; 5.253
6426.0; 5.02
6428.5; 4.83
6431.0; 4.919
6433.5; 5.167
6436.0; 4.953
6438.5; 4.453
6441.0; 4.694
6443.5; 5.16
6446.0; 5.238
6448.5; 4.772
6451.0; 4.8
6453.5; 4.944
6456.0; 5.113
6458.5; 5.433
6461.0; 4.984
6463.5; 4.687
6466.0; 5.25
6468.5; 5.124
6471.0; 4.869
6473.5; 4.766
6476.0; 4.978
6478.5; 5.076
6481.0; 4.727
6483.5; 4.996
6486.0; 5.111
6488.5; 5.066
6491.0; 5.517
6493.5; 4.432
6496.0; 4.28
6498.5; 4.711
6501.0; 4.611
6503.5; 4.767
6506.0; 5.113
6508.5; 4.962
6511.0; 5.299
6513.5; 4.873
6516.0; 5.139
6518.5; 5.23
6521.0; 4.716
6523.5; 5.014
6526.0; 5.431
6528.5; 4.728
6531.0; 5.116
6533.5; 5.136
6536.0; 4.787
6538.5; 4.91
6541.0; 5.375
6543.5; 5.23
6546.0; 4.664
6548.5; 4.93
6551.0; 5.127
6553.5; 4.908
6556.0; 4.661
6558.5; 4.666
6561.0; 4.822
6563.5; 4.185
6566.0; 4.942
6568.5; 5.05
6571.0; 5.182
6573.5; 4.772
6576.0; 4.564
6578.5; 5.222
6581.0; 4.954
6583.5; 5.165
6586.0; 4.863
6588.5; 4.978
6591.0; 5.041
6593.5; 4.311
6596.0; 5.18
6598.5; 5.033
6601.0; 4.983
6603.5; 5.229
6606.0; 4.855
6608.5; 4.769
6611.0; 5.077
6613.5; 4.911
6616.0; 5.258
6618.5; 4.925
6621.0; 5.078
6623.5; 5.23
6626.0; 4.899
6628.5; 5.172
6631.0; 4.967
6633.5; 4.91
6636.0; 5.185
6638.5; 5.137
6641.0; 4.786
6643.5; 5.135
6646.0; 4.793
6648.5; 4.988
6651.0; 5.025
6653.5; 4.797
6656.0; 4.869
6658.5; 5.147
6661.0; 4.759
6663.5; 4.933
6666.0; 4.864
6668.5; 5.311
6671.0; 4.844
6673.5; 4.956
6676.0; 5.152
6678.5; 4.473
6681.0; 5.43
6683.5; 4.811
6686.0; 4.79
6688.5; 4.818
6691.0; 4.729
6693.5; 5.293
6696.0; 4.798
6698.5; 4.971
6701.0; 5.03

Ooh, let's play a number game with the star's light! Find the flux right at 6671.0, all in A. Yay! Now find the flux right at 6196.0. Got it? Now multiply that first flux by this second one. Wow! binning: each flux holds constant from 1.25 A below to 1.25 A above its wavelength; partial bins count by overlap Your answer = 25.3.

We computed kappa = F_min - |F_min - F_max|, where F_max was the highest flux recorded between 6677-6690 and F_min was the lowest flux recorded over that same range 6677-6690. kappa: 3.52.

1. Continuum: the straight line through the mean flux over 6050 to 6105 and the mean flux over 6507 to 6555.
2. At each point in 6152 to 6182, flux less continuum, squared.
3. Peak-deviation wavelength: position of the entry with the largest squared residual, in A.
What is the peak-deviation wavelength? 6161.0 A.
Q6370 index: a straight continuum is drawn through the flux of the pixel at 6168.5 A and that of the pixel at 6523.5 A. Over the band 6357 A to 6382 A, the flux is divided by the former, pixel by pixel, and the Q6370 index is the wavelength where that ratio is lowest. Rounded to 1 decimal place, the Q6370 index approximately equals 6381.0 A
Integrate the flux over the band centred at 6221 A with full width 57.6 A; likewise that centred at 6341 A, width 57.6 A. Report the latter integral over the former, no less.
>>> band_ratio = 1.02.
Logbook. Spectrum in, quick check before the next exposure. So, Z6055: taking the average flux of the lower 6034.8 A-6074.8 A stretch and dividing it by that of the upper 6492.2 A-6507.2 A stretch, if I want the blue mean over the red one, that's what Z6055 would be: 1.11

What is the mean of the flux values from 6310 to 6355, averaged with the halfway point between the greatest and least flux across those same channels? 5.12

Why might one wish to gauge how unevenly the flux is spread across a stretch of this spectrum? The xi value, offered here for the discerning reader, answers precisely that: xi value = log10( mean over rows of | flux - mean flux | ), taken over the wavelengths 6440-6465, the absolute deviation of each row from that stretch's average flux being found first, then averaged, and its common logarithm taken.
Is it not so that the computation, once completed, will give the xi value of -0.69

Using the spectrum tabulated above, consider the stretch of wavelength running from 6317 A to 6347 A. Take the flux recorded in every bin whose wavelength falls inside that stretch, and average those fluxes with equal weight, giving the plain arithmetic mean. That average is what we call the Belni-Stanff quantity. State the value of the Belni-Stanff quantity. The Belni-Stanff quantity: 5.07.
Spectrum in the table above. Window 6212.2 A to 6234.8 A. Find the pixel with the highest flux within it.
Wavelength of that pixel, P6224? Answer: 6228.5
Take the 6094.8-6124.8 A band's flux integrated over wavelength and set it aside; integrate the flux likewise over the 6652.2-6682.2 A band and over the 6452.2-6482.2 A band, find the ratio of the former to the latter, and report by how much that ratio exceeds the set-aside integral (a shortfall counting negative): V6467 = -148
